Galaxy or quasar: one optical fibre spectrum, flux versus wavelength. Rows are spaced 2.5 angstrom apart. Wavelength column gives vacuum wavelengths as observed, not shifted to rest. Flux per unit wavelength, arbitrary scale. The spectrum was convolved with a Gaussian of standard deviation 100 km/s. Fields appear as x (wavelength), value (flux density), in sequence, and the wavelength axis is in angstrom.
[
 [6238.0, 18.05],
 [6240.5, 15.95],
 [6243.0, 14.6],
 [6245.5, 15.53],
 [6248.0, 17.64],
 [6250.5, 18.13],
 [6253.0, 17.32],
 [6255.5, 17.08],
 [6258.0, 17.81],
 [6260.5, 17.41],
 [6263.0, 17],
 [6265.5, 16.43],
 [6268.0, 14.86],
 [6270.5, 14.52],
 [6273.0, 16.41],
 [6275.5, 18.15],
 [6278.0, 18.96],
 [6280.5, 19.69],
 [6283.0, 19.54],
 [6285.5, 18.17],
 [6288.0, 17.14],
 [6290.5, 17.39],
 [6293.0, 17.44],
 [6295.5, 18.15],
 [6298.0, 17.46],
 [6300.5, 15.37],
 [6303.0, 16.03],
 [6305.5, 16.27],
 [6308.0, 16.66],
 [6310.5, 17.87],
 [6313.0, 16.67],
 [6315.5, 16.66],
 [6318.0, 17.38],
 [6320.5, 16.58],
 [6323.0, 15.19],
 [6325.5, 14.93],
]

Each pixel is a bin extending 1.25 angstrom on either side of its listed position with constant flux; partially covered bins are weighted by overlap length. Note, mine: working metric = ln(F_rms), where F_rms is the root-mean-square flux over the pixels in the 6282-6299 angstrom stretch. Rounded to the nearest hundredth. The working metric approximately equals 2.89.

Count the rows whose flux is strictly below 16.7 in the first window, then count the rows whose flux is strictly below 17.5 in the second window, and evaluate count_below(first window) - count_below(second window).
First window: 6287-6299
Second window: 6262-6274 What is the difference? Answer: -5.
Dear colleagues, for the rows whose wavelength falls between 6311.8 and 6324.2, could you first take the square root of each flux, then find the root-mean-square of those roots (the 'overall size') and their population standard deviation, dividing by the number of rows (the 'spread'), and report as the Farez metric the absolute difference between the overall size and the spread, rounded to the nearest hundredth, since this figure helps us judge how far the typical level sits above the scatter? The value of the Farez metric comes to 3.97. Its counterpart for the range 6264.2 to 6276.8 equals 3.85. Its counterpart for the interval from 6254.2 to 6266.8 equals 4.09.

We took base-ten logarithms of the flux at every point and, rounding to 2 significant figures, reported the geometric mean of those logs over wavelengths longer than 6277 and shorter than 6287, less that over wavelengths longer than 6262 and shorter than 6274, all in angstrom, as 0.082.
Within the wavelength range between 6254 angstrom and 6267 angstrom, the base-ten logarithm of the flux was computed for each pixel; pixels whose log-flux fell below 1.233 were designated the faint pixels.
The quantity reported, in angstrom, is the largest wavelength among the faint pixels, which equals 6265.5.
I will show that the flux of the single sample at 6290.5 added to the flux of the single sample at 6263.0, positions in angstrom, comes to 34.4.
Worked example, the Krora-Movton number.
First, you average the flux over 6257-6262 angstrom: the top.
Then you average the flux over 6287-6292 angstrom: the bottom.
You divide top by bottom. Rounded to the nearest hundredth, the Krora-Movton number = 1.02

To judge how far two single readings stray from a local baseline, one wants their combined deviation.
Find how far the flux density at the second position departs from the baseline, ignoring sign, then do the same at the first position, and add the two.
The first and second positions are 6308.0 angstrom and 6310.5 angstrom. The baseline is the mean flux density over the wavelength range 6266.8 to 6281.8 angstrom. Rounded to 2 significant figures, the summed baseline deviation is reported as 1.2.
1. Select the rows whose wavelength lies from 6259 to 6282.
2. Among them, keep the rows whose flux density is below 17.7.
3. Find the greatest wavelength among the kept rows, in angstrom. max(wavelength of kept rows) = 6273.0 angstrom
